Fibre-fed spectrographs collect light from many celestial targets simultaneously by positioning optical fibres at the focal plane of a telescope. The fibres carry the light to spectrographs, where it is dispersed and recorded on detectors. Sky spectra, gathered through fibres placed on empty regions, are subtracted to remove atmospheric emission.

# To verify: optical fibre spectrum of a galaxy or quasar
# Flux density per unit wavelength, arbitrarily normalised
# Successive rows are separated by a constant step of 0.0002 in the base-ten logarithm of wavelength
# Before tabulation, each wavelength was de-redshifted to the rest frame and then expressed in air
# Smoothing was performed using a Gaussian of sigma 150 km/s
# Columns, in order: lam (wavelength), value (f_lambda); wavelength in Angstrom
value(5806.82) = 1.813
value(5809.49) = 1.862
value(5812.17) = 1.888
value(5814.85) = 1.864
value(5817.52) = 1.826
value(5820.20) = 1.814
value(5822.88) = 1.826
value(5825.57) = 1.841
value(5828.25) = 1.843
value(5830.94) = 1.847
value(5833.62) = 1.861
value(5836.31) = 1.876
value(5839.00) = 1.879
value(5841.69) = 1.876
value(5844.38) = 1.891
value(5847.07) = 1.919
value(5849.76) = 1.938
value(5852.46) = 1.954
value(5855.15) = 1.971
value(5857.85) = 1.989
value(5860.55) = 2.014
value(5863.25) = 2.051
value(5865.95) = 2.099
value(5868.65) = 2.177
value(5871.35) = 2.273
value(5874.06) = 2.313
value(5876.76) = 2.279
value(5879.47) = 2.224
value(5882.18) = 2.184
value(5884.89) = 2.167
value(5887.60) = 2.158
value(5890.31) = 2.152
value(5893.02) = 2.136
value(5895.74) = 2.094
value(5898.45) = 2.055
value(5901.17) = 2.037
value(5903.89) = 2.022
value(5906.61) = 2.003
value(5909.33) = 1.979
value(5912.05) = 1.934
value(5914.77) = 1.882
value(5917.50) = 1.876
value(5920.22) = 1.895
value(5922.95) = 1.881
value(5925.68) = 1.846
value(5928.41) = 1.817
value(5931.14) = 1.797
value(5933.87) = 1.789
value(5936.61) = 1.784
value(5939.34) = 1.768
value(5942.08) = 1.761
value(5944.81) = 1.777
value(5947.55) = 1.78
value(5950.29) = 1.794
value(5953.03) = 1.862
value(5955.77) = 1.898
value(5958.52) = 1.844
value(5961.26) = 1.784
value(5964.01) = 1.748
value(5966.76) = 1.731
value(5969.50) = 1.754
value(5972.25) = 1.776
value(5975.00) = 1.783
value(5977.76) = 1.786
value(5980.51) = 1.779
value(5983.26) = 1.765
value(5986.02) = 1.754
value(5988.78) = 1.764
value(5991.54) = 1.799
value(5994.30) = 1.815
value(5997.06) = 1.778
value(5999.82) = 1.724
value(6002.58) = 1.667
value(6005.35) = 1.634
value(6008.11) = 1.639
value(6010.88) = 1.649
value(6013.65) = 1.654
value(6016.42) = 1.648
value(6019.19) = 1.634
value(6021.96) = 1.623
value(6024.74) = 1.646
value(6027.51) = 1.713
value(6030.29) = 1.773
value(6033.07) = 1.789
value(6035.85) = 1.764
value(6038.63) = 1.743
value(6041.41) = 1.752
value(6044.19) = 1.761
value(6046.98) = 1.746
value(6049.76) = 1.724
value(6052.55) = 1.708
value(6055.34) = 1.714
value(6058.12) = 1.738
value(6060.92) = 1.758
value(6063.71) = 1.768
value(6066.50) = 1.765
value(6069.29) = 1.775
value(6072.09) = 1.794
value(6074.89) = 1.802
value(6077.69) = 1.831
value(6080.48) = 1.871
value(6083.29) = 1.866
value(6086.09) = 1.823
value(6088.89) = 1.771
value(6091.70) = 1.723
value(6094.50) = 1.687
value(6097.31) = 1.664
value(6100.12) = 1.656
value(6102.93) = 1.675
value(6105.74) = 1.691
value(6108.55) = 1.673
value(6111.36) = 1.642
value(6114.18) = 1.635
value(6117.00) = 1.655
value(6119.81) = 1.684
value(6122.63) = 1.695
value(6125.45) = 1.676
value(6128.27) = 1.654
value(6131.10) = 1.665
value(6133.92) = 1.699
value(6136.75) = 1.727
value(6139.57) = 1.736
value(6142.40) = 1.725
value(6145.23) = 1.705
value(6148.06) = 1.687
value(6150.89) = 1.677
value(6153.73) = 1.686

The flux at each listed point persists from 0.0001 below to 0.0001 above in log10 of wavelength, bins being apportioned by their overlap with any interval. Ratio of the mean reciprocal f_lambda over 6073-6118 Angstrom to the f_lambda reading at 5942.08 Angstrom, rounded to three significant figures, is 0.329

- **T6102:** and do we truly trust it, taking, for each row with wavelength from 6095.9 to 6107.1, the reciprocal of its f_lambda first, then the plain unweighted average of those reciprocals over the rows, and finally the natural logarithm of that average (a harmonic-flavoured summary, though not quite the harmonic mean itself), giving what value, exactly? -0.514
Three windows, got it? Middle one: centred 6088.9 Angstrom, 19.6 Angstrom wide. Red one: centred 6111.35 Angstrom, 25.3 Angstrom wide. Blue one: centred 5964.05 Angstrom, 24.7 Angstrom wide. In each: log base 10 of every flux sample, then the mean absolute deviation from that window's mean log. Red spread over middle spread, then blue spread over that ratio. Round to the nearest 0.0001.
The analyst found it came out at 0.0405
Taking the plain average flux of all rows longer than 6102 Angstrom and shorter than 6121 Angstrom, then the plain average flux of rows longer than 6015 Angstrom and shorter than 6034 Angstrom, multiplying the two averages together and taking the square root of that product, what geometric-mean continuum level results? 1.68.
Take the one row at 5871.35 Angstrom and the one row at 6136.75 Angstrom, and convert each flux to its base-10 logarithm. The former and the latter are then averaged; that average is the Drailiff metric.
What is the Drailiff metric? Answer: 0.30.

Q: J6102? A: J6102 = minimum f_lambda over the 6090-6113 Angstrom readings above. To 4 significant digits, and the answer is 1.642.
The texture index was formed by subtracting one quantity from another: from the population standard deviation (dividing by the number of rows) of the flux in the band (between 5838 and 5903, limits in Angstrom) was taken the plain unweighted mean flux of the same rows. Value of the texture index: -1.95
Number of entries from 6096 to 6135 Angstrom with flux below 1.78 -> 14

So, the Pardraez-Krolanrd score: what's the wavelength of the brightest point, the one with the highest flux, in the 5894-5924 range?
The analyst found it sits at 5895.74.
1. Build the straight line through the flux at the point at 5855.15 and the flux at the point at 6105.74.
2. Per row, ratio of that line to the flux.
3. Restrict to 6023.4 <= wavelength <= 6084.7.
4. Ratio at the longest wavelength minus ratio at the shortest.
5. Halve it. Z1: -0.08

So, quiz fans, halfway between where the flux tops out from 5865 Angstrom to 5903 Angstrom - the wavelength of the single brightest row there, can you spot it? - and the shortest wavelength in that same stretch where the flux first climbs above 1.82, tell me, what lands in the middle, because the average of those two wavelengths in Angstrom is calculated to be 5870.0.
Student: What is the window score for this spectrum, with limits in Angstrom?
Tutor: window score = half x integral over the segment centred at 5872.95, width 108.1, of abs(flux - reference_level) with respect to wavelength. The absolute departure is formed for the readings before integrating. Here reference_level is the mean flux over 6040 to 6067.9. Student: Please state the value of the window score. 14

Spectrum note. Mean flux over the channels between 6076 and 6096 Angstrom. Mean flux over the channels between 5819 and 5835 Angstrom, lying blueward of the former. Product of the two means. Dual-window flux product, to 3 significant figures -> 3.30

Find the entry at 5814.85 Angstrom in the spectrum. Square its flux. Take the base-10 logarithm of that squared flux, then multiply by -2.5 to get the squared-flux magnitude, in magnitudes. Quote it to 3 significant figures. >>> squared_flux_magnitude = -1.35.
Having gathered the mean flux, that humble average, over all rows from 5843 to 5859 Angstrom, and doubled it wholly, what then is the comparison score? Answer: 3.9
